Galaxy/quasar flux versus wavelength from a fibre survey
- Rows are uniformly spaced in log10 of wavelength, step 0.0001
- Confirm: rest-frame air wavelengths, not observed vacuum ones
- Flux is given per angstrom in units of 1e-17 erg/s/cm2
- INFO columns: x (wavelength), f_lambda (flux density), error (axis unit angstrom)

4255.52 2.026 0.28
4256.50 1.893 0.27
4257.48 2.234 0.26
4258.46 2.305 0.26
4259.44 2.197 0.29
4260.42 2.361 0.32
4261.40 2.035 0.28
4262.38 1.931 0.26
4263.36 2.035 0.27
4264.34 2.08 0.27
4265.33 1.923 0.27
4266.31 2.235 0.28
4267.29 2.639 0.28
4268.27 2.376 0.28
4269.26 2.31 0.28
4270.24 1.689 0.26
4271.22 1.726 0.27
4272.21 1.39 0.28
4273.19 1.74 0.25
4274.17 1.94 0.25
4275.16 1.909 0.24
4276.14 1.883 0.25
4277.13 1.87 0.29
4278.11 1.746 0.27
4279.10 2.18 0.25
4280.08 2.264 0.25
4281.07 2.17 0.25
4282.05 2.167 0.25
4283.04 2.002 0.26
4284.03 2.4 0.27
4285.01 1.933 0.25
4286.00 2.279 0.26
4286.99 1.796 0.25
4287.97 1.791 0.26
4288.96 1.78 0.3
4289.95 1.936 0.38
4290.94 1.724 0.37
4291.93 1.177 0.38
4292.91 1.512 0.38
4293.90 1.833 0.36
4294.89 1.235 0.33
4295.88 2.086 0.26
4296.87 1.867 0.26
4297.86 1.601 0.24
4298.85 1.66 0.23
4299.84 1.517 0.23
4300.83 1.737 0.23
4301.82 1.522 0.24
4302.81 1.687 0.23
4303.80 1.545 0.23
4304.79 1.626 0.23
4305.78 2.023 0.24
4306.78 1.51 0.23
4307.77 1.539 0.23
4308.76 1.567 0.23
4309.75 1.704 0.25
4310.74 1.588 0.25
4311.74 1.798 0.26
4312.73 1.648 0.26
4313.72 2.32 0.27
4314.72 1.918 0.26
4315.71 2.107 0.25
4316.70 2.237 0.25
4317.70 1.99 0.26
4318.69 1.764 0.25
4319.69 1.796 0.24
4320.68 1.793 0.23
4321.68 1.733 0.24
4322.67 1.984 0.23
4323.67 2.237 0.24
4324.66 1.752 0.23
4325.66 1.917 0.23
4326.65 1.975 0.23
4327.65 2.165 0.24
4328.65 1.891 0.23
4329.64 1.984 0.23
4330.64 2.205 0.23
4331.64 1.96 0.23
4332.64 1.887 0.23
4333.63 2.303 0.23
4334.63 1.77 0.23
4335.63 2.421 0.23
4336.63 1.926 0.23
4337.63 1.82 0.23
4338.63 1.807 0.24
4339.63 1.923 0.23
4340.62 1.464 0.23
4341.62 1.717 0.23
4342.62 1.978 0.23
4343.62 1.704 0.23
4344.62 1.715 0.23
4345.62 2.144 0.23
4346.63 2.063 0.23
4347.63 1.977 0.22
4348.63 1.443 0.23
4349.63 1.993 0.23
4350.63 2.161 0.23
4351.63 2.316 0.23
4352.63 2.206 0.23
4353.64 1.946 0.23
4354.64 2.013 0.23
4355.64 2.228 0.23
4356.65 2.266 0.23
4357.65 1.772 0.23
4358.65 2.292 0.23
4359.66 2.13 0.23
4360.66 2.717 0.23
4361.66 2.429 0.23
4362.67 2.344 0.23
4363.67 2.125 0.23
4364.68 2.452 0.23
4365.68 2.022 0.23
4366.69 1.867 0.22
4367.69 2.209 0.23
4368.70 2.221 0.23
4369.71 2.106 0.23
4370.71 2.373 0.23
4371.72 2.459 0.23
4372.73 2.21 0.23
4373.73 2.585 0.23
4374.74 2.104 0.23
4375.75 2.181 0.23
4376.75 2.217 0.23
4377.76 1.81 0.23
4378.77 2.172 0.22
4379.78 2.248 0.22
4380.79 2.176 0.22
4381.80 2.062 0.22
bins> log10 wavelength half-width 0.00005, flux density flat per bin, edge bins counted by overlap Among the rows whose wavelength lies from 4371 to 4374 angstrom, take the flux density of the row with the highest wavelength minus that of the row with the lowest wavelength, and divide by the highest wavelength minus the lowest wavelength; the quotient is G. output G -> 0.063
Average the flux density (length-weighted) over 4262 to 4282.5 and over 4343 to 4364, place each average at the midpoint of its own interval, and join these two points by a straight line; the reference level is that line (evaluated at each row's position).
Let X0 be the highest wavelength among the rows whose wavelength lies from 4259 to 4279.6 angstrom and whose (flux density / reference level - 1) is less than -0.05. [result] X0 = 4278.11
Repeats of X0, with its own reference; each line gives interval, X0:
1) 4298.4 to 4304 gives 4303.80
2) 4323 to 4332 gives 4331.64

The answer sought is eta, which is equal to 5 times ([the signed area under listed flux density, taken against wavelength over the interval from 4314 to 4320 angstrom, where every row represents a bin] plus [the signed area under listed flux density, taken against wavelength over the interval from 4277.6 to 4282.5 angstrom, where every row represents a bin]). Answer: 111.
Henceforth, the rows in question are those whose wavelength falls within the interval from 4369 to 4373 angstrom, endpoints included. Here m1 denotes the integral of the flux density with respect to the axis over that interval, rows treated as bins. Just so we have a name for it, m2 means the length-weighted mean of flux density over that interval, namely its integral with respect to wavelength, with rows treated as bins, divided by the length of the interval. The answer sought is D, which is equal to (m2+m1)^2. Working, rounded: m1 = 9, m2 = 2.29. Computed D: 131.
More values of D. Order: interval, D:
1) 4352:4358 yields 213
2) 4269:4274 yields 111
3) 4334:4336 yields 39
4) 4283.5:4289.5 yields 195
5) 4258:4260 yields 46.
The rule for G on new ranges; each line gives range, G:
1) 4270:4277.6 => 0.026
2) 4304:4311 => -0.006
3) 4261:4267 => 0.041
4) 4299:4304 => 0.007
